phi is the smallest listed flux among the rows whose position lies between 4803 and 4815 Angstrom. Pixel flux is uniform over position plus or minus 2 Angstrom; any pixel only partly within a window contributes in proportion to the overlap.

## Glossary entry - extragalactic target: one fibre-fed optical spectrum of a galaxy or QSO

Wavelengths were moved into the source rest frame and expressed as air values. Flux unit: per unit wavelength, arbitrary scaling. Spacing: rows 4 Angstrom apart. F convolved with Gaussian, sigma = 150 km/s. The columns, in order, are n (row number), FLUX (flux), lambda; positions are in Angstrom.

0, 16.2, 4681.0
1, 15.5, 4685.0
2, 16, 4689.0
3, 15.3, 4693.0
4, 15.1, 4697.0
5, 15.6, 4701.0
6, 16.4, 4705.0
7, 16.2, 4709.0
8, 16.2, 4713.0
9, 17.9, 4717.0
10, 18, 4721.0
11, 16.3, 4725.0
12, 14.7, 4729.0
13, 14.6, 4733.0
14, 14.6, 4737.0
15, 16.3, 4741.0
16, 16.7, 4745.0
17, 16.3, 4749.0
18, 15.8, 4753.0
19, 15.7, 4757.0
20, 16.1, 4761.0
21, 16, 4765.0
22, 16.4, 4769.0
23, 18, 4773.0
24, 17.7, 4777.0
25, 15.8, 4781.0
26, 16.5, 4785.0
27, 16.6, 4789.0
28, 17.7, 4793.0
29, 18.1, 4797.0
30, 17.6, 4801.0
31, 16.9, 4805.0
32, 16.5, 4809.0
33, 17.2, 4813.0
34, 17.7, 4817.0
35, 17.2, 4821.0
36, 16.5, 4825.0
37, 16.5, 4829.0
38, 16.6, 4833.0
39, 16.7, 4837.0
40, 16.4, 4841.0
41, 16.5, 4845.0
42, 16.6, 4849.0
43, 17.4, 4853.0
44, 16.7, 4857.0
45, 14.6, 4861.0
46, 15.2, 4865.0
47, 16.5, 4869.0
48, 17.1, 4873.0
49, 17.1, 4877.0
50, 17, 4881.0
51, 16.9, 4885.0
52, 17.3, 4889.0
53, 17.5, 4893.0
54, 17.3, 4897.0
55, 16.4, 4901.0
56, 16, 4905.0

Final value 16.5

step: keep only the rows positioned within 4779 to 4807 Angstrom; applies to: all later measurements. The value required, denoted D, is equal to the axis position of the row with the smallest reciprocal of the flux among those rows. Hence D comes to 4797.0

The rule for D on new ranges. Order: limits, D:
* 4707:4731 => 4721.0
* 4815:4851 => 4817.0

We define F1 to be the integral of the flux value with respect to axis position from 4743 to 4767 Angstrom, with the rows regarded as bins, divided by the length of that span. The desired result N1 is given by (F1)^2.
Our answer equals 259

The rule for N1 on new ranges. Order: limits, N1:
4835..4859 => 279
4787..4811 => 297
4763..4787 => 280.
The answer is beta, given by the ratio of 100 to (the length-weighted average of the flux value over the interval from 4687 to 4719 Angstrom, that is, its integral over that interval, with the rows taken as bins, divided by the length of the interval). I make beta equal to 6.2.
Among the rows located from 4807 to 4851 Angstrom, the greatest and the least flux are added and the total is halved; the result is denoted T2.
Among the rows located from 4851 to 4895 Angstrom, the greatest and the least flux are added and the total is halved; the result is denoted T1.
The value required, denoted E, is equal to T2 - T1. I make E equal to 1.0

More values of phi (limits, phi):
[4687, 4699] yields 15.1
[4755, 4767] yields 15.7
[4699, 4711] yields 15.6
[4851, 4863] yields 14.6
